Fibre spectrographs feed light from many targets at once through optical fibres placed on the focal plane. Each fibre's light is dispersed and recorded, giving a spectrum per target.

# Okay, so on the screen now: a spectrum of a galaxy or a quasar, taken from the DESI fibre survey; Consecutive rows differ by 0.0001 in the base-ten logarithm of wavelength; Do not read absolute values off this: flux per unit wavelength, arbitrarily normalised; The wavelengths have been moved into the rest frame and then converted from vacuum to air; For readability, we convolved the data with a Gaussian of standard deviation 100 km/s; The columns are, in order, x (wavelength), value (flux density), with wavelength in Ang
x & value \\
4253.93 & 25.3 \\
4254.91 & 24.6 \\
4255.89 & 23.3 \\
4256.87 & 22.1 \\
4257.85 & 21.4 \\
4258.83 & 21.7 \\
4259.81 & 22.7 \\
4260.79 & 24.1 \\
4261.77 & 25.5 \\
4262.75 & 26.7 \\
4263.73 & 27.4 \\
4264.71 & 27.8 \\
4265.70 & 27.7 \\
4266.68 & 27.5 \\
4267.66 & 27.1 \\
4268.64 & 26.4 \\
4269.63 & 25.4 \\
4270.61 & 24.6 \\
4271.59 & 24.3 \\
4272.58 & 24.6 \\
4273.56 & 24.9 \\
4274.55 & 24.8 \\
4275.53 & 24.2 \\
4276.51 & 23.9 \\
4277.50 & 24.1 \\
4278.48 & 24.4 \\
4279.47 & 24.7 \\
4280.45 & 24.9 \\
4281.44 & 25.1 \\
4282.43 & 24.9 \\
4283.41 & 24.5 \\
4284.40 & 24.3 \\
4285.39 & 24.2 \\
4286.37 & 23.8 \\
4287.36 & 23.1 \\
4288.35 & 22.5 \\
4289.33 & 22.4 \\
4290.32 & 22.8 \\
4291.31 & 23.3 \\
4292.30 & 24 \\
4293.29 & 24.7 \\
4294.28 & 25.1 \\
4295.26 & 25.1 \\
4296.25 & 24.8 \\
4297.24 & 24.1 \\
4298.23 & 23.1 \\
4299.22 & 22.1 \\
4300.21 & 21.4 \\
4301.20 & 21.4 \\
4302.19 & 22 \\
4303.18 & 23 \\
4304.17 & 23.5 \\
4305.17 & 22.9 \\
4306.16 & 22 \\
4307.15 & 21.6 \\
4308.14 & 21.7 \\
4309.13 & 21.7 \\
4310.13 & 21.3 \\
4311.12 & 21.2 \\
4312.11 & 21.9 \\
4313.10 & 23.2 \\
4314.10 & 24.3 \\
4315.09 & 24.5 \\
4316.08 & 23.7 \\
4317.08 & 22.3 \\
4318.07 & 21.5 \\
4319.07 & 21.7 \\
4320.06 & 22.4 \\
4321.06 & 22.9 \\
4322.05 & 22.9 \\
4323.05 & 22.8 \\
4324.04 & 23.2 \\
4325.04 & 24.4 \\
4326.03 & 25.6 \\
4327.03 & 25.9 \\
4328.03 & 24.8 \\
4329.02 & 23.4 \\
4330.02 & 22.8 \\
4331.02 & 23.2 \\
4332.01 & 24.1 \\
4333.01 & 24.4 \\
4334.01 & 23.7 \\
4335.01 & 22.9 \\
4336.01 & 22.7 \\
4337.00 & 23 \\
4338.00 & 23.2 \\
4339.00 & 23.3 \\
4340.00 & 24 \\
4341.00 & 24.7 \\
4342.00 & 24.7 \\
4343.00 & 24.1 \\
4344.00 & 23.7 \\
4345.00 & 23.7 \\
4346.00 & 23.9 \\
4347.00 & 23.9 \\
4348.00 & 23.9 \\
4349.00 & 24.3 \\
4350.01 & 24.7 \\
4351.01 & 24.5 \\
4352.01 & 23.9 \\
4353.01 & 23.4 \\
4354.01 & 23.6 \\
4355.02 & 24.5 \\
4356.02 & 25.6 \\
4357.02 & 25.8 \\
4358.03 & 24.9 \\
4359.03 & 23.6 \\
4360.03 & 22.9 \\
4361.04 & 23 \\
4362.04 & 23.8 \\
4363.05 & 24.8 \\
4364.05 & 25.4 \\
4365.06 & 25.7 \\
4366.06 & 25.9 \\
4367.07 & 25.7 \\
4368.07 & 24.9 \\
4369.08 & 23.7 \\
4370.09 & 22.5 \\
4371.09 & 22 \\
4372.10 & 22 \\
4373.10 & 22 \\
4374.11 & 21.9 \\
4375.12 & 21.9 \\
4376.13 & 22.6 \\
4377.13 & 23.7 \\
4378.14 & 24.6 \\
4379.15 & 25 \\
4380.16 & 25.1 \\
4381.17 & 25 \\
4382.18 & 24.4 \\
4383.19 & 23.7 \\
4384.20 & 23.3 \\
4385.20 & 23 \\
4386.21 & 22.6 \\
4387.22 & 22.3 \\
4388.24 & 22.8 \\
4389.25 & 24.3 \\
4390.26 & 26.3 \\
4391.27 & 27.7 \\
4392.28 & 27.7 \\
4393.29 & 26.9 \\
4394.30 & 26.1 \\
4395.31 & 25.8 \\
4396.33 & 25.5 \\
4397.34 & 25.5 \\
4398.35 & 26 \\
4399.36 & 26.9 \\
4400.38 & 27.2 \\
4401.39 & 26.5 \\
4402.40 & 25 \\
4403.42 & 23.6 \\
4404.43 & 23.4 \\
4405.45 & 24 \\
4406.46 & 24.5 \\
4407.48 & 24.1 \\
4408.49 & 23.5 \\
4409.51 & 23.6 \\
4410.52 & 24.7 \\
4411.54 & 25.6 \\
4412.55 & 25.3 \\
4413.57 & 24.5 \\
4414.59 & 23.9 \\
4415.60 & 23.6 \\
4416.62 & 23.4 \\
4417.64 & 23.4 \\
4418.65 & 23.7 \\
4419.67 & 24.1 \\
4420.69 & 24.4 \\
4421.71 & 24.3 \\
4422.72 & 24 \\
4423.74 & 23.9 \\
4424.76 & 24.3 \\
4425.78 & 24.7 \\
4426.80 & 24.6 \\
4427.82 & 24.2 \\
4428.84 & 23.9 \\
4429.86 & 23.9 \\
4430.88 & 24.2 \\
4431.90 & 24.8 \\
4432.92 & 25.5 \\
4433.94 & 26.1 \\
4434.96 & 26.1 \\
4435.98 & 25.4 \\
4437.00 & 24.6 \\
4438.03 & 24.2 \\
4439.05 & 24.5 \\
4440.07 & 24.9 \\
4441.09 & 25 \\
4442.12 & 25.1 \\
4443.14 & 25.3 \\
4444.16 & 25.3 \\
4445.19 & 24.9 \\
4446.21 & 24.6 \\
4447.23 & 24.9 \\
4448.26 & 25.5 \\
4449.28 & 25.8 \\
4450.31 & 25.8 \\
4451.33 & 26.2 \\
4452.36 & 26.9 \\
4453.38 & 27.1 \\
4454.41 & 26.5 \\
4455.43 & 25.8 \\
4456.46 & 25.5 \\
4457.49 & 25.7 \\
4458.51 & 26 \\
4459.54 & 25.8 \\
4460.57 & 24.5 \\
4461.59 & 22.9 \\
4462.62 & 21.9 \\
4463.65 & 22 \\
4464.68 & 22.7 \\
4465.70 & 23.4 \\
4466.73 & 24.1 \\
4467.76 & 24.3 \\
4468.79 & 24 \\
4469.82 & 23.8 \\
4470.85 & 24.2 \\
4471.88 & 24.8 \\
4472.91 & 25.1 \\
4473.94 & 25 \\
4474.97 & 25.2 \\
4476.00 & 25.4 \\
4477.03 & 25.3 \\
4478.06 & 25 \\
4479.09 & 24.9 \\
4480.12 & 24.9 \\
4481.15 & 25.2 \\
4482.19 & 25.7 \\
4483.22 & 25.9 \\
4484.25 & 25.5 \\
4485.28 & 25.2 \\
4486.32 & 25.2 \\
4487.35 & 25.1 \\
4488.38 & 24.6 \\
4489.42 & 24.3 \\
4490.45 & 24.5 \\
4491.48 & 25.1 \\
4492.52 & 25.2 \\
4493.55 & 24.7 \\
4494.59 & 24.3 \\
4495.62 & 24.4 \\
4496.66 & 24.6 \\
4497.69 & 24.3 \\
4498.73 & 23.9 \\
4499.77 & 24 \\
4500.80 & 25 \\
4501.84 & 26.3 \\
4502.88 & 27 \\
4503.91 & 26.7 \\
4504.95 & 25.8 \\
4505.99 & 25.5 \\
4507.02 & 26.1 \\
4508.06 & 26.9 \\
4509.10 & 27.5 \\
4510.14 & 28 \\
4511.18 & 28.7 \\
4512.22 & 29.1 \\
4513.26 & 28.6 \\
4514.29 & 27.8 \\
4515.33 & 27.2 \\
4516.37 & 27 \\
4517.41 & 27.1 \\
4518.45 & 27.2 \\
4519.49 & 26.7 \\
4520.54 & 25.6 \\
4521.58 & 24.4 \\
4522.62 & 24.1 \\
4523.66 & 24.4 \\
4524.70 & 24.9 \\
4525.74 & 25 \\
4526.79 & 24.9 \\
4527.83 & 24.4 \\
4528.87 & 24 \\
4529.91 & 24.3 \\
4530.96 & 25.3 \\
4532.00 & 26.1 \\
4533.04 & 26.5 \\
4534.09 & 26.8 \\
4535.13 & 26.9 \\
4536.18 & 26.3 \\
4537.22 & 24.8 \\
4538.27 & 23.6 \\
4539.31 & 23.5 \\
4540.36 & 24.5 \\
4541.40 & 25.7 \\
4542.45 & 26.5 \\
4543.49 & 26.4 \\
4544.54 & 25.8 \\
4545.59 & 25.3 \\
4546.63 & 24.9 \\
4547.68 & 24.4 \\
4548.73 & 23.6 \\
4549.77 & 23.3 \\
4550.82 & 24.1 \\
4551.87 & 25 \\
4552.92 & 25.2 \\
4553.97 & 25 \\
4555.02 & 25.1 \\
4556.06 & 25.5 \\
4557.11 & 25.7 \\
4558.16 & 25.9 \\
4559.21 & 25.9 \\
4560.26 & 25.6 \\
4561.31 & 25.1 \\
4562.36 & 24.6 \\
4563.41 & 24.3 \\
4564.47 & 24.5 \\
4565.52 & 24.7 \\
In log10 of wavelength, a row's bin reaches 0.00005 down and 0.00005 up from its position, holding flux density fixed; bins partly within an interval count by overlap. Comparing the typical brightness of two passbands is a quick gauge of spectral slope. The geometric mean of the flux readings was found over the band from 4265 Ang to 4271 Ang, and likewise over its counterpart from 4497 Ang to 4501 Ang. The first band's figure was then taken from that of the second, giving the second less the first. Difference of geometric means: -2.1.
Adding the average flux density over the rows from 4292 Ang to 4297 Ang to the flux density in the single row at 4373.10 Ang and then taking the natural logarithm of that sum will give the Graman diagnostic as 3.84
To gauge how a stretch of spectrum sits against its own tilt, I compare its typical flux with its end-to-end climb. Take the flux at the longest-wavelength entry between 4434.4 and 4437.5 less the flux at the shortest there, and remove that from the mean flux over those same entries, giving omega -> 26.9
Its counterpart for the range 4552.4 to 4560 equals 24.8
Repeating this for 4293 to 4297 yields 24.8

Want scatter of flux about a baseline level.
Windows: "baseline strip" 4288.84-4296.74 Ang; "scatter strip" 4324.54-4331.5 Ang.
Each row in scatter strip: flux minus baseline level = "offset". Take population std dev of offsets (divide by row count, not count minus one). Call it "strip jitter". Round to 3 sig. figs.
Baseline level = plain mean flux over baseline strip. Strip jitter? 1.12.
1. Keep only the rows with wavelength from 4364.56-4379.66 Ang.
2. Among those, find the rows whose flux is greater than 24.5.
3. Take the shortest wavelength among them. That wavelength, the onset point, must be 4365.06 Ang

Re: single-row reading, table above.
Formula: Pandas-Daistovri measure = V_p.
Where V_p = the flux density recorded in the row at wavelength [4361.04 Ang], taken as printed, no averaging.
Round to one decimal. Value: 23.0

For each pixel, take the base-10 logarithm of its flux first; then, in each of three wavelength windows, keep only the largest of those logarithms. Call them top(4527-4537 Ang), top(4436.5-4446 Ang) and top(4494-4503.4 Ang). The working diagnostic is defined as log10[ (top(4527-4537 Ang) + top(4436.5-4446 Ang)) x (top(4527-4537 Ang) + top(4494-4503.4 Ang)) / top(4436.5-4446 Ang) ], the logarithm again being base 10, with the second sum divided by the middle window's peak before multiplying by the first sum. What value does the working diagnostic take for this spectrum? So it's 0.762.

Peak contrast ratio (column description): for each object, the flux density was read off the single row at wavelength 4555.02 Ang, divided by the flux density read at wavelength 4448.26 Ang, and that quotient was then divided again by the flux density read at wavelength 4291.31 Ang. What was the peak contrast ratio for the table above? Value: 0.0422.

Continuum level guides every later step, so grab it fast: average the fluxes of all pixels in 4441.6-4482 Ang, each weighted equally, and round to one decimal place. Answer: 24.9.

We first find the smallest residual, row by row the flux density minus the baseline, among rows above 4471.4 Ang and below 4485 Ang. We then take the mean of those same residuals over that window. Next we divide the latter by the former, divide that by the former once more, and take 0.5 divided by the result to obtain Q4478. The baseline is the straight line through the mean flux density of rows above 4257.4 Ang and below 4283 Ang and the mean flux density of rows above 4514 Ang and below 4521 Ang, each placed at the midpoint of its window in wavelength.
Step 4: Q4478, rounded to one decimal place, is -1.1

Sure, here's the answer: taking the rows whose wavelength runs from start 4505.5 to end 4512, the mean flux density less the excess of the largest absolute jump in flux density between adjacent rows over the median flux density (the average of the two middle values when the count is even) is 54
